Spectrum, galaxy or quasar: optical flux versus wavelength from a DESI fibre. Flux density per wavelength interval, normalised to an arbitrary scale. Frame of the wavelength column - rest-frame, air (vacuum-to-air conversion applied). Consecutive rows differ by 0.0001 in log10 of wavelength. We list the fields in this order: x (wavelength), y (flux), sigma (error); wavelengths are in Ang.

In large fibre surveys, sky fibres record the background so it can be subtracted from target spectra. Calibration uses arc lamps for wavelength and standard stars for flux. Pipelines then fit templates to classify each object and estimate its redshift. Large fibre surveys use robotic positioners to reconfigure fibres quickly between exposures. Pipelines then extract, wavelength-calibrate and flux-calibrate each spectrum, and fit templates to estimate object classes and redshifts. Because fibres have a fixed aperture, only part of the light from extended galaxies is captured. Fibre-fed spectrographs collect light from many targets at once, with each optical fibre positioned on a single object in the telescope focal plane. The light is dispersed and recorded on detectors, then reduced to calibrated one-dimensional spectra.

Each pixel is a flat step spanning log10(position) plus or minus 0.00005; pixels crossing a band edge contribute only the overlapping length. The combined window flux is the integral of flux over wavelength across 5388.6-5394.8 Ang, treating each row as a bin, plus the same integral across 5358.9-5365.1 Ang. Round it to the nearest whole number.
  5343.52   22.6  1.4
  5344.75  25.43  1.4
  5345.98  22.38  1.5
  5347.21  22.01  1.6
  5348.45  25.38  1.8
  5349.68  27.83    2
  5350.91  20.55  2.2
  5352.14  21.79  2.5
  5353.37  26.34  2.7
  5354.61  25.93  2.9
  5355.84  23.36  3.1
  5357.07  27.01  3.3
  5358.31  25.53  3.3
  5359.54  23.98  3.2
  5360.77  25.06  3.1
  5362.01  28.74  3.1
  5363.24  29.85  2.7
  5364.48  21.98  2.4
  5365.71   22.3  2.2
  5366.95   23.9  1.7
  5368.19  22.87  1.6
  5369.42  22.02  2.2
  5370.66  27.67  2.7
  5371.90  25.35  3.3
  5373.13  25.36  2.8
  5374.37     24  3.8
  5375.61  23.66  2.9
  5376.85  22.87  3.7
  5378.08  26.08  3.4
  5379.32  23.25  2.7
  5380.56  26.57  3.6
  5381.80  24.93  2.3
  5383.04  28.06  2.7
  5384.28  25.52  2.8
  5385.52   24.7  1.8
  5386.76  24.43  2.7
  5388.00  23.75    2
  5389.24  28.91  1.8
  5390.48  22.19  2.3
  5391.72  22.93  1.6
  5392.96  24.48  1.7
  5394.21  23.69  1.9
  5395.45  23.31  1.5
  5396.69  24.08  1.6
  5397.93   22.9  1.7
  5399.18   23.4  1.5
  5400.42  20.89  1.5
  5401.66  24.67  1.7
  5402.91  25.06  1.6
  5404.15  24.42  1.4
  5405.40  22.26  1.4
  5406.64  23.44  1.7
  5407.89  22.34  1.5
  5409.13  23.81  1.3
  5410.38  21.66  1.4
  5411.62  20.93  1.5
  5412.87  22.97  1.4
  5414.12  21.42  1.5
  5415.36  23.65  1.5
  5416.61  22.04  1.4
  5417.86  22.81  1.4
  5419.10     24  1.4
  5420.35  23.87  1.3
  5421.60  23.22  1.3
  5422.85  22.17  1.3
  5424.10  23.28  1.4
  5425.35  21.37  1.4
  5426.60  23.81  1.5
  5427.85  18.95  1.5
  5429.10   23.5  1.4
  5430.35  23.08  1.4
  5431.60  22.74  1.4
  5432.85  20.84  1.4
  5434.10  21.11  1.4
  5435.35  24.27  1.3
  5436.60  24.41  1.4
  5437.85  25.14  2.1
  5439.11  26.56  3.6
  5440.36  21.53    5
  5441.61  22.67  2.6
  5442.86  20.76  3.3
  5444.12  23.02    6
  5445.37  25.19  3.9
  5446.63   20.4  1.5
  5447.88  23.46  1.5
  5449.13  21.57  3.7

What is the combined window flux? 312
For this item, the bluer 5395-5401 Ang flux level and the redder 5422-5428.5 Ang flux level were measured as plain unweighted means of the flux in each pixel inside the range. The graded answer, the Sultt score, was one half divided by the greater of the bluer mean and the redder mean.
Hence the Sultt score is 0.0218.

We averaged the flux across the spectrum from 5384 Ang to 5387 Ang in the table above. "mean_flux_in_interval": 24.9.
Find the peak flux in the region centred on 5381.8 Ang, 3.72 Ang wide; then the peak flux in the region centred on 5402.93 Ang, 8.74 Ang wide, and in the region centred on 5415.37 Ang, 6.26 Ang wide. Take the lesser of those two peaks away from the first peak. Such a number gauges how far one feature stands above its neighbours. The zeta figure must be 4.4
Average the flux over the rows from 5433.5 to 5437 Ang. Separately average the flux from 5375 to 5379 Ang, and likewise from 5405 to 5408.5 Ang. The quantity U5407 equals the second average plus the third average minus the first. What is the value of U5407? 23.6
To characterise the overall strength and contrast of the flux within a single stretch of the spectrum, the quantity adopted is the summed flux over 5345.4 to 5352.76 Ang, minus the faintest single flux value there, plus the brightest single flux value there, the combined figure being 147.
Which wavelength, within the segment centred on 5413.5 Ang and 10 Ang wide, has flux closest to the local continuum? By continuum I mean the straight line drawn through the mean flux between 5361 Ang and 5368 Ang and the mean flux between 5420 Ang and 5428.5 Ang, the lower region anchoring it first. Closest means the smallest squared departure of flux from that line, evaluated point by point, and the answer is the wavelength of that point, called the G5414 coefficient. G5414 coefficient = 5412.87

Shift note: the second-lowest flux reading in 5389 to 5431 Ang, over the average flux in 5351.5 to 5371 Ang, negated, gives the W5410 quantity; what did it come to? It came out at -0.84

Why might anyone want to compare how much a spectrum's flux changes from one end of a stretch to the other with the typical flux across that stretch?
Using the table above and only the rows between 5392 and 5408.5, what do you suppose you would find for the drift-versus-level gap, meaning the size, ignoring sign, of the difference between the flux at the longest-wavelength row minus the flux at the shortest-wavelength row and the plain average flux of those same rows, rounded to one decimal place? 25.6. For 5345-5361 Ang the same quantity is 21.7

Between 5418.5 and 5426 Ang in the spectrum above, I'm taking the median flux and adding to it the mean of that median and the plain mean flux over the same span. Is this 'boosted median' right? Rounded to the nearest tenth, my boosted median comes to 46.4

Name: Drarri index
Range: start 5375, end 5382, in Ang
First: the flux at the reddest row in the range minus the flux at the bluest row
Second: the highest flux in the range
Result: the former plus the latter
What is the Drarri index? 27.8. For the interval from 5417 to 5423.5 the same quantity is 23.4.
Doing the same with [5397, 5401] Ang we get 21.4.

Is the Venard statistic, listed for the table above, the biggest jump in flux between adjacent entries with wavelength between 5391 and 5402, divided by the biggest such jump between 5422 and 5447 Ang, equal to 0.8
